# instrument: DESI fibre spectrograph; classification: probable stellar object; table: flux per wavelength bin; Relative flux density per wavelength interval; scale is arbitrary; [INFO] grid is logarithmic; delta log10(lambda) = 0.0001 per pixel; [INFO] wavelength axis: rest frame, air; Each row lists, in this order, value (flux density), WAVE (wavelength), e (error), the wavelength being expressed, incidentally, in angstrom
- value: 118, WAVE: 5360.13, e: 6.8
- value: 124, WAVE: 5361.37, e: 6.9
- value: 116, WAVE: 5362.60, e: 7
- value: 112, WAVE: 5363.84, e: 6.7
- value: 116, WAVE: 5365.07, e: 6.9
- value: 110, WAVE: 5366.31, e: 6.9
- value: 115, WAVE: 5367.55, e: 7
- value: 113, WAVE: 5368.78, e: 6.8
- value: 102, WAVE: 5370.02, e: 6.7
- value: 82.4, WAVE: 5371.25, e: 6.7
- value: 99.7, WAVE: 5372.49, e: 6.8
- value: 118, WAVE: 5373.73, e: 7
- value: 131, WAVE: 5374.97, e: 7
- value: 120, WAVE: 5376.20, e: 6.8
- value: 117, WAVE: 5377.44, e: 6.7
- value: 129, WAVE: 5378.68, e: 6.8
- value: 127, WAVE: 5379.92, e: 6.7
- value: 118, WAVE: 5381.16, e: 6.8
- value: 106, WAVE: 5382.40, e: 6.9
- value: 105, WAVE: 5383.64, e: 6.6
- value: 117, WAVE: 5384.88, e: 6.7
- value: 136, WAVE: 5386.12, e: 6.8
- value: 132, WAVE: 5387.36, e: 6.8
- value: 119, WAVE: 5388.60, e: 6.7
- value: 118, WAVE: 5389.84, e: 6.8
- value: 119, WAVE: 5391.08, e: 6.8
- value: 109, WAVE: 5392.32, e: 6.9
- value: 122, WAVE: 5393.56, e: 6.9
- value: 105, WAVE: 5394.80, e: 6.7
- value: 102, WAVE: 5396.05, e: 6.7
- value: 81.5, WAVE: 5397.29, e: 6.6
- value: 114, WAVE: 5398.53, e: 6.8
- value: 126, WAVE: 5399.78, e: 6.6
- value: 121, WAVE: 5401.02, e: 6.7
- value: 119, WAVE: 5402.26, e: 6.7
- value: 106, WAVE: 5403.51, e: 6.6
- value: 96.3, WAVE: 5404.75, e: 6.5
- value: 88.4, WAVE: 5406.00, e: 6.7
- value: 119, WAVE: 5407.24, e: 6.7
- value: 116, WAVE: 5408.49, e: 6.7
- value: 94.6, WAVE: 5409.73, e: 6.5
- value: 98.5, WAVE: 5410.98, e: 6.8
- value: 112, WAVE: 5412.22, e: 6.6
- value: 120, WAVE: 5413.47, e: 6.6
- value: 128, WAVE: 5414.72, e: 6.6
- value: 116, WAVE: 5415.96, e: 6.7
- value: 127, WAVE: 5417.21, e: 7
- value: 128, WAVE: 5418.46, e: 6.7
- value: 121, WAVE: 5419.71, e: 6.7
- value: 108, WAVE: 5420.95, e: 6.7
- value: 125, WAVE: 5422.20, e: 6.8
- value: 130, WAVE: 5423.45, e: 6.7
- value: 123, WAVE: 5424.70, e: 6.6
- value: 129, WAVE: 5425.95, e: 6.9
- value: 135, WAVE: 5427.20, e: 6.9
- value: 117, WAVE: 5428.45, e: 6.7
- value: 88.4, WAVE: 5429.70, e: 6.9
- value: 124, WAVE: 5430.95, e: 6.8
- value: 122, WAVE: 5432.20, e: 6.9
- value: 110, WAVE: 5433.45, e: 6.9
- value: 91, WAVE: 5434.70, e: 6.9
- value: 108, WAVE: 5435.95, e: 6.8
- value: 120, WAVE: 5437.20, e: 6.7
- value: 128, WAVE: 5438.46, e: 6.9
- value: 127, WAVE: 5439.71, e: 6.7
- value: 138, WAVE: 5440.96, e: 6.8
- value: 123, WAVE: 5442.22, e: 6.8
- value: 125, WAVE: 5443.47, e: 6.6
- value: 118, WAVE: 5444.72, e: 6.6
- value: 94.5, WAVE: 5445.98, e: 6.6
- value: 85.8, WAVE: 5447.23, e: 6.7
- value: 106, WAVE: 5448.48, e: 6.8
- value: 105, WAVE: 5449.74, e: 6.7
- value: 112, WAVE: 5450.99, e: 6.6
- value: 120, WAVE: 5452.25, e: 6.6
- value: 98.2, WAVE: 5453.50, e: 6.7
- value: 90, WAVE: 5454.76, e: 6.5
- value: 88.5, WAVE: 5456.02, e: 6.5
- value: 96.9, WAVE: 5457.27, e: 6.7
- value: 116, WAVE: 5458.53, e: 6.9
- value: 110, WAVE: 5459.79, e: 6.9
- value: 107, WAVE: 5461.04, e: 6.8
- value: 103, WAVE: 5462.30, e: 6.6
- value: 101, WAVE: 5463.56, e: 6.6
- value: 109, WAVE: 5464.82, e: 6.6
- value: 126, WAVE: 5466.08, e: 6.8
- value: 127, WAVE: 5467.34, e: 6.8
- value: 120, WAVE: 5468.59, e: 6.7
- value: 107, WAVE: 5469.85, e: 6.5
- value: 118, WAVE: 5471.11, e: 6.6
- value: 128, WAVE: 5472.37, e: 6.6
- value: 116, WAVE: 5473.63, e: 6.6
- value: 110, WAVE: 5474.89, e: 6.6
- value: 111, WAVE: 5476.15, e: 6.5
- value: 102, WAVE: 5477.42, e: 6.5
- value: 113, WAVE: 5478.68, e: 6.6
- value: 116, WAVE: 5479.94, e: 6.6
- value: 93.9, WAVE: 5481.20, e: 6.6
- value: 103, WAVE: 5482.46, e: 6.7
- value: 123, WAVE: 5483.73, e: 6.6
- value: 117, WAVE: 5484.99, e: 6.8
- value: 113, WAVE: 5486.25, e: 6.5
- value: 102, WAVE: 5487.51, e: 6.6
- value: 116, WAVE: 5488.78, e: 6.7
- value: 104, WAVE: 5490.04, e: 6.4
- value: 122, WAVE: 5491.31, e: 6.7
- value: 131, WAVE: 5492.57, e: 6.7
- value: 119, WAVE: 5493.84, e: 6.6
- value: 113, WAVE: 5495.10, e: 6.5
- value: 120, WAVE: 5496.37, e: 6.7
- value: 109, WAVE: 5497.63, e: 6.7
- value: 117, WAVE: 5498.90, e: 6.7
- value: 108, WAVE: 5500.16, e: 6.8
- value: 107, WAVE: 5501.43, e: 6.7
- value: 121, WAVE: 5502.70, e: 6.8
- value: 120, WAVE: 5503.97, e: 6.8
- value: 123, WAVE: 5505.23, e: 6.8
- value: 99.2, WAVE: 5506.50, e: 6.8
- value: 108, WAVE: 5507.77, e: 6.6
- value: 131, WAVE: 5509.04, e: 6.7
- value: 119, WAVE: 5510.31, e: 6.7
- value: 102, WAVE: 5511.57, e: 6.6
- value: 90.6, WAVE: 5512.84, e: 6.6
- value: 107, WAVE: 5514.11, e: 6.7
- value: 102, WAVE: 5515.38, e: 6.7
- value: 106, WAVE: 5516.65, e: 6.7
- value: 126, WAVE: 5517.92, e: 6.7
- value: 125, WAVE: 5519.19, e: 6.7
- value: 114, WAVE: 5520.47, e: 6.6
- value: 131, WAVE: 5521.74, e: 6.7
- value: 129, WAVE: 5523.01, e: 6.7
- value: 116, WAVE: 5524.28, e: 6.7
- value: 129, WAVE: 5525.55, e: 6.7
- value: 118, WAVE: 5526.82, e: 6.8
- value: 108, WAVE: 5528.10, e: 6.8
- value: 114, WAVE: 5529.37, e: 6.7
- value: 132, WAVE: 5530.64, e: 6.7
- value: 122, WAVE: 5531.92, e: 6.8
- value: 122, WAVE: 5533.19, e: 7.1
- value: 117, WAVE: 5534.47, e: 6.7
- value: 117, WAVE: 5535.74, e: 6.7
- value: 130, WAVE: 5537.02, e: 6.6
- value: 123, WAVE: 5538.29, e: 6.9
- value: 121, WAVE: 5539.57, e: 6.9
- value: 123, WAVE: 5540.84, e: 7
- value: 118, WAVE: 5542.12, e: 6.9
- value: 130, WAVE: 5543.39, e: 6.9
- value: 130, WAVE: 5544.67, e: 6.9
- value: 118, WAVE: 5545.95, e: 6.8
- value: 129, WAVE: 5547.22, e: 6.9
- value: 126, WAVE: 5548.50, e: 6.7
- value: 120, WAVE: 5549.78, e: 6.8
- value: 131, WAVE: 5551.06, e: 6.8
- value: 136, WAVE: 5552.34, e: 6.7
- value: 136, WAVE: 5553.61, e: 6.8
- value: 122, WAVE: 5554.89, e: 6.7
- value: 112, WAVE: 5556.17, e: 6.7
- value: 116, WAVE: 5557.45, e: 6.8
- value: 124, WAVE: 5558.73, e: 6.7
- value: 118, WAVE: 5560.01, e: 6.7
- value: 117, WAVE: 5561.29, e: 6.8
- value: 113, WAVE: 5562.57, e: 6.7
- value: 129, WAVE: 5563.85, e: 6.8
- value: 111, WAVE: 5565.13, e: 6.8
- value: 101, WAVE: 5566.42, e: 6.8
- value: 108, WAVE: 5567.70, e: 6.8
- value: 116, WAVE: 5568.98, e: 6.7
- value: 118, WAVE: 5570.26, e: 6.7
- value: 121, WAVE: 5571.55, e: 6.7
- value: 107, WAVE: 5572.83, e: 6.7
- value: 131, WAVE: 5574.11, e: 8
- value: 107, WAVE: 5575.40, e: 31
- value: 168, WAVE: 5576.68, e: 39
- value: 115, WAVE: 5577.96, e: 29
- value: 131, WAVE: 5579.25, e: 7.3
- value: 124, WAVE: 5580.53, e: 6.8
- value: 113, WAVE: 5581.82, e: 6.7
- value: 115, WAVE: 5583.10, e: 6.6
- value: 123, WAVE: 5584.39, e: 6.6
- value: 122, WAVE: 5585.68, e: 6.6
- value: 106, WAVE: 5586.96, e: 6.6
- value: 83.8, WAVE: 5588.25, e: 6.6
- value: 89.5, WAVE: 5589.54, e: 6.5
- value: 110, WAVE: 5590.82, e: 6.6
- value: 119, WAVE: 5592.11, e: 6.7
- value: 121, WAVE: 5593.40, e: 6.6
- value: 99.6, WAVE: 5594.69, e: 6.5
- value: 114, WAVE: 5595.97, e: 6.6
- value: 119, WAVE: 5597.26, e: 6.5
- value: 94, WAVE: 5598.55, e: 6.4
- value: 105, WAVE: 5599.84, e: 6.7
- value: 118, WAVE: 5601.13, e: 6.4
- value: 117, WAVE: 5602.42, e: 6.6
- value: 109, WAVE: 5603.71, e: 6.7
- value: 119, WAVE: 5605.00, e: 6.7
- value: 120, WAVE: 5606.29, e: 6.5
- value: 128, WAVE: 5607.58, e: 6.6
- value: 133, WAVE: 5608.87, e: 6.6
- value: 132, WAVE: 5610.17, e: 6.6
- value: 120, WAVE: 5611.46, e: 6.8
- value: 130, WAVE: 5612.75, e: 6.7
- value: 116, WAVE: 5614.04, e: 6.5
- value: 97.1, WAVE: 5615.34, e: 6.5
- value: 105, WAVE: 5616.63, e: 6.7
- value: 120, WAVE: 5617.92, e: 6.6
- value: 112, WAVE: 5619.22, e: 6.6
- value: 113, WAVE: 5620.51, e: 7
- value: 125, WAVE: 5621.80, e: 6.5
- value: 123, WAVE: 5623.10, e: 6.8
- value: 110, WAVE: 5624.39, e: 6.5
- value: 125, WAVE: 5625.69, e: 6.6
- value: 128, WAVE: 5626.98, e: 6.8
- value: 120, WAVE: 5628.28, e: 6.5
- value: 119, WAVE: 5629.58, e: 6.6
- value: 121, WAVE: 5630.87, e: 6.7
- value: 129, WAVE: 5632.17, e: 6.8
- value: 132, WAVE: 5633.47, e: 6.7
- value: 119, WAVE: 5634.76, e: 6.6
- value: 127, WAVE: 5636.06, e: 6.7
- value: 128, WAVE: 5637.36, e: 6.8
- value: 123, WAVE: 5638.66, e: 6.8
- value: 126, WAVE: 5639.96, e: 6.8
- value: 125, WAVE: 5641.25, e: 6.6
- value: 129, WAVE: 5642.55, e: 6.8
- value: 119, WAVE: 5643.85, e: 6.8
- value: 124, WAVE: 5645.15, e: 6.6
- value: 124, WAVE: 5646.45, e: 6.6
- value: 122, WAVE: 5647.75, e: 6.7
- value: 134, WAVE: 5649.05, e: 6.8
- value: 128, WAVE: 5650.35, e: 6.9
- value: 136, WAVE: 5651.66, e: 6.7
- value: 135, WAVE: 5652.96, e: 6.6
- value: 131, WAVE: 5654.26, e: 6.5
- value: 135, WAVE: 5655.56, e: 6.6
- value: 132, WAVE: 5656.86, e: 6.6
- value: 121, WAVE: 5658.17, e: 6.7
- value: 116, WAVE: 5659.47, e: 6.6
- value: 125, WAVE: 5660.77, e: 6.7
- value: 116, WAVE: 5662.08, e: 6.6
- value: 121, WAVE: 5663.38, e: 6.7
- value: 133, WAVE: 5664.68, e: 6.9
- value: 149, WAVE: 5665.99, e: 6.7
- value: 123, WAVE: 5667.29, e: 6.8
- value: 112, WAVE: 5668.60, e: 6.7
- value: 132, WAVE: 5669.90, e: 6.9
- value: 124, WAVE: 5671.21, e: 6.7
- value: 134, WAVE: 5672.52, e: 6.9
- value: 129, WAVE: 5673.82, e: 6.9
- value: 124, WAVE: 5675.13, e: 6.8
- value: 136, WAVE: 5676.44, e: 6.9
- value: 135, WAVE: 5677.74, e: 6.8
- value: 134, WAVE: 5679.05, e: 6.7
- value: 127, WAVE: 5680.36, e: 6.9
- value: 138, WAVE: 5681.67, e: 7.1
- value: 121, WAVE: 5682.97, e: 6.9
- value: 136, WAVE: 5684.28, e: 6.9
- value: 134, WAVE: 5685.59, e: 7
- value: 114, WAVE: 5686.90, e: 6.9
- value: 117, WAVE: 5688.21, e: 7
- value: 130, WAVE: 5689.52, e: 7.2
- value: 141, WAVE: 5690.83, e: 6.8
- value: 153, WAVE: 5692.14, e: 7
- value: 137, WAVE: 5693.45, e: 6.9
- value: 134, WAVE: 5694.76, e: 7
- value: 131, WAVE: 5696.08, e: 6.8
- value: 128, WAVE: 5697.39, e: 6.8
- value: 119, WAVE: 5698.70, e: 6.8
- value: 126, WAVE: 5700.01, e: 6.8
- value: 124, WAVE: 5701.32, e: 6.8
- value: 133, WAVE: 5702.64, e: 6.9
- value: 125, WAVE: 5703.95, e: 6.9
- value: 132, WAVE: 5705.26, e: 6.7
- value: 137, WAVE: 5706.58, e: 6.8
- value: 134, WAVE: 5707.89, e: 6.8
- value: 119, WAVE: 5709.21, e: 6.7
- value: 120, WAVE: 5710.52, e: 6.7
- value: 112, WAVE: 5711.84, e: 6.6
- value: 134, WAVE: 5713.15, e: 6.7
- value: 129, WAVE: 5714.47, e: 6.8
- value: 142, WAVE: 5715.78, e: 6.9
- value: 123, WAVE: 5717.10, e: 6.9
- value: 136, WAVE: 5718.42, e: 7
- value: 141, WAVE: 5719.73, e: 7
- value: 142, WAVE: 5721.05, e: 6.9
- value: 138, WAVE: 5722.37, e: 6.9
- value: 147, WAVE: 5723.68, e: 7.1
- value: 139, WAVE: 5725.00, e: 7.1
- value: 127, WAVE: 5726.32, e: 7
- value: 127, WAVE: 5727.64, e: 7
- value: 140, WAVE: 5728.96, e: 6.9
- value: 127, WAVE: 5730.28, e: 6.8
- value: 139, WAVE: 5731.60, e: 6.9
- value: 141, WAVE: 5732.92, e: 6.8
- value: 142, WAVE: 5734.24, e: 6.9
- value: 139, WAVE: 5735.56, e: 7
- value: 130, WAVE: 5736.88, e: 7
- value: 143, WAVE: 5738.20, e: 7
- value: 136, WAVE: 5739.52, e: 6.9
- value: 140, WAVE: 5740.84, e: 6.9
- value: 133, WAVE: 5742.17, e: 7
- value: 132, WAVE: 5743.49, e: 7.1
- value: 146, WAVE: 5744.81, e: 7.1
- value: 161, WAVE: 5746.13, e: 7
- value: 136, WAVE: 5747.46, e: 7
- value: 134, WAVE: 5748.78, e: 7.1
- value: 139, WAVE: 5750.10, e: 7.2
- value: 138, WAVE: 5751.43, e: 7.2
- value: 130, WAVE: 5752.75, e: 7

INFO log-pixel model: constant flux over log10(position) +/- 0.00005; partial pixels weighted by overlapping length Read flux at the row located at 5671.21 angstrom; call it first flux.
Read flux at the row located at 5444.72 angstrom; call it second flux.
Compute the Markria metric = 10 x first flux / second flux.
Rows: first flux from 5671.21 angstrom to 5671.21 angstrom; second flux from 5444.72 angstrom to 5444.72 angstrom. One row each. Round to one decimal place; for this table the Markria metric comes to 10.5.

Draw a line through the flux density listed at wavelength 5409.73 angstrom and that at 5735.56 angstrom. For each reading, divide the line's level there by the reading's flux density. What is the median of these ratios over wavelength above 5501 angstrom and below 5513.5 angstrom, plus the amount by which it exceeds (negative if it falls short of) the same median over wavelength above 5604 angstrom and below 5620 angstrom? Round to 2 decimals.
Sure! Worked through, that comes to 0.89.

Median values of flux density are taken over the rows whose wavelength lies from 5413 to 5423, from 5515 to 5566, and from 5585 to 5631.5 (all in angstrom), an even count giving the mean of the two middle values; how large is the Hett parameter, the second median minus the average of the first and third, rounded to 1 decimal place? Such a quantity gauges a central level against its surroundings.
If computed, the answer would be 1.0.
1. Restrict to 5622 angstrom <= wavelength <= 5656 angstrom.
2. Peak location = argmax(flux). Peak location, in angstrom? 5651.66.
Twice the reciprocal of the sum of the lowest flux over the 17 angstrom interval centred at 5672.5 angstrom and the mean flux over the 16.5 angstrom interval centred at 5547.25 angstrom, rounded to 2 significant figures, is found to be 0.0084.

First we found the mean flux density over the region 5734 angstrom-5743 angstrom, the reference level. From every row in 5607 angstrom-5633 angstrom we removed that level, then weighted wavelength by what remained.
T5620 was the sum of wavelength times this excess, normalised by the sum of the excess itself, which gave 5620.1 angstrom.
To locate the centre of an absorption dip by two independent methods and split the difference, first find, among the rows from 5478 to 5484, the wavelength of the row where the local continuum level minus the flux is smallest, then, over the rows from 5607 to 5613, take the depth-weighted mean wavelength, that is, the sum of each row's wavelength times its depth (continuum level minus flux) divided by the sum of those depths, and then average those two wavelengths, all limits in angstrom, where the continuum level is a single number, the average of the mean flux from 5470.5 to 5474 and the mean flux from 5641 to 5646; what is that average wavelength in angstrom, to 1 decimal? 5546.8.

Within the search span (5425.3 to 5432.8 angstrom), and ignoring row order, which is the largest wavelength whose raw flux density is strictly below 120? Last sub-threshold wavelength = 5429.70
